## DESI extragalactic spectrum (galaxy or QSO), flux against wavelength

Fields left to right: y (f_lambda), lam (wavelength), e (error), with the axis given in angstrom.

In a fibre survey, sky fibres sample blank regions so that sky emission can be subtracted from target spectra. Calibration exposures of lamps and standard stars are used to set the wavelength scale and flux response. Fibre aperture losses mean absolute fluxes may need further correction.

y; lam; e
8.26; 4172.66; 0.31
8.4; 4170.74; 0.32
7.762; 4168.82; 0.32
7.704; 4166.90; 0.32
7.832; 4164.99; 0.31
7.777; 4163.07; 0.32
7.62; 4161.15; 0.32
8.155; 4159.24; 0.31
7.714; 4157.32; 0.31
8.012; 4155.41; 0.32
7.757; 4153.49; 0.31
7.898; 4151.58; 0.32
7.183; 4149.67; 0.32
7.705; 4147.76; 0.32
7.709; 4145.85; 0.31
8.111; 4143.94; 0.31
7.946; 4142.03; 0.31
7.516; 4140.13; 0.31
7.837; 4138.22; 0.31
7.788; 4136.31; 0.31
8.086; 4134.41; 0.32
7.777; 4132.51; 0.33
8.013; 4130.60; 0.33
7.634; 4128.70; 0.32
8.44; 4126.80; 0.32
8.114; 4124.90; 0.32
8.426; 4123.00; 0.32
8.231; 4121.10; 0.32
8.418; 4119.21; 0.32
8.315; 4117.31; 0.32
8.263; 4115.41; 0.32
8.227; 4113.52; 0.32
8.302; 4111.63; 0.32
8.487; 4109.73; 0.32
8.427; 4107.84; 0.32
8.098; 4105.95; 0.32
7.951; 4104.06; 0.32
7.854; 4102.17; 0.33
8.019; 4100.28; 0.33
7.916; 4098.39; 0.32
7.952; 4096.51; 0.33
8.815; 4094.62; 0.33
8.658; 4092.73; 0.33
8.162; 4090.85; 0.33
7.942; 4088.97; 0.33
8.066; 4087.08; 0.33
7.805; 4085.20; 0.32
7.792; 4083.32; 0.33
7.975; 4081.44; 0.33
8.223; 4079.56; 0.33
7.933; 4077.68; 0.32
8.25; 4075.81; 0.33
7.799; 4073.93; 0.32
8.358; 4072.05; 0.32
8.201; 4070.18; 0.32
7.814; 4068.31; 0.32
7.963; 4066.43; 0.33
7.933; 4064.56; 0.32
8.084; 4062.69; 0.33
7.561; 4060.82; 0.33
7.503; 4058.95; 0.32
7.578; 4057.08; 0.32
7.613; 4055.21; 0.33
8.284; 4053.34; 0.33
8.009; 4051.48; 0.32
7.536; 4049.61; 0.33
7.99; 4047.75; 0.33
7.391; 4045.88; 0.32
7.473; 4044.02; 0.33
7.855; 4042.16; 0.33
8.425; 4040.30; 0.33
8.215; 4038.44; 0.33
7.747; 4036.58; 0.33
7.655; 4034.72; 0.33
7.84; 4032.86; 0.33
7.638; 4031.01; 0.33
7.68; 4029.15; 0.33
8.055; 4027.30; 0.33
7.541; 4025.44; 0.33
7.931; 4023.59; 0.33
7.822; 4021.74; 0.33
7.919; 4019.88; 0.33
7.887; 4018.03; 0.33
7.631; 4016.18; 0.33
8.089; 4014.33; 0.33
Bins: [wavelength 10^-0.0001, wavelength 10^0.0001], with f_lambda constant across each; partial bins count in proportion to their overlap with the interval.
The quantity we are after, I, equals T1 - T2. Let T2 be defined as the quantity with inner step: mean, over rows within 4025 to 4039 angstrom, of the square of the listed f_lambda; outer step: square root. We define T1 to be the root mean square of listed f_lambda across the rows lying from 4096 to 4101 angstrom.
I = 0.2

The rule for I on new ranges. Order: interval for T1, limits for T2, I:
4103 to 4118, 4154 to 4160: 0.3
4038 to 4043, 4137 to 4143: 0.4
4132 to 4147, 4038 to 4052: 0.0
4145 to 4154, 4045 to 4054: -0.2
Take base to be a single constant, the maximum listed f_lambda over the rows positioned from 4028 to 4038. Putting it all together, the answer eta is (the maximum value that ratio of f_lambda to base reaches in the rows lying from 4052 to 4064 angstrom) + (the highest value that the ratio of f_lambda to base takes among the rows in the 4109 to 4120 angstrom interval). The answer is 2.139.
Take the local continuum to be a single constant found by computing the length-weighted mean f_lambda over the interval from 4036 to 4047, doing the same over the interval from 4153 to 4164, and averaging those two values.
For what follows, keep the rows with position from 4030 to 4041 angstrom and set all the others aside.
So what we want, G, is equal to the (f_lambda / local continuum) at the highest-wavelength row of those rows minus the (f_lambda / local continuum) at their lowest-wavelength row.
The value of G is 0.10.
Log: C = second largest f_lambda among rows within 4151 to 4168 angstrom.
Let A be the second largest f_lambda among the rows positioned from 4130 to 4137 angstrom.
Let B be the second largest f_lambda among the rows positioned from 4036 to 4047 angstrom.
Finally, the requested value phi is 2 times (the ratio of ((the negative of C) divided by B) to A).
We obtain -0.243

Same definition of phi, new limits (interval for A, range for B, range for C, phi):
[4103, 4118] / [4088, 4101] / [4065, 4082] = -0.226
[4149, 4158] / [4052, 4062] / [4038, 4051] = -0.273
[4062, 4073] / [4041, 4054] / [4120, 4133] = -0.257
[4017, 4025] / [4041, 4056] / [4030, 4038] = -0.244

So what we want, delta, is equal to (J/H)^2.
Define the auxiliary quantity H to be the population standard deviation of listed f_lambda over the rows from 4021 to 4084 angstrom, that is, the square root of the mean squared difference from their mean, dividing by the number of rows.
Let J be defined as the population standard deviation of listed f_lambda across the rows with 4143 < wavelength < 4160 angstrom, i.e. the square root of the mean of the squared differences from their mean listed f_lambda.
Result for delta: 1.0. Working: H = 0.272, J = 0.276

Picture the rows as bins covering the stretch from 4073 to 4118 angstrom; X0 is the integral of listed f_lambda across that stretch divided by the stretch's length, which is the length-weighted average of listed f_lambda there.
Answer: 8.13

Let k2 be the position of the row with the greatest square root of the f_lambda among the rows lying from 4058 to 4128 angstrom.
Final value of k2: 4094.62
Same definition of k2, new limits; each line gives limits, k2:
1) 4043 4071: 4053.34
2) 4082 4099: 4094.62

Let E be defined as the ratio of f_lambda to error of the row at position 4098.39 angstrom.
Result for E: 24.7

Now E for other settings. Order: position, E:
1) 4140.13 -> 24.2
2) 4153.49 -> 25.0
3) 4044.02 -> 22.6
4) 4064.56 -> 24.8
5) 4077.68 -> 24.8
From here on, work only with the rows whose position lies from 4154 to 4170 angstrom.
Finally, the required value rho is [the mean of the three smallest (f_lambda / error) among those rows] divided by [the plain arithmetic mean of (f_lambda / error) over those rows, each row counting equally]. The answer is 0.972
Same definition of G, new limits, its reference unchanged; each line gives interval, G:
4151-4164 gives -0.02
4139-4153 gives 0.05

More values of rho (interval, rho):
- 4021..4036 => 0.980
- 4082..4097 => 0.965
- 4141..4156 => 0.959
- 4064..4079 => 0.976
